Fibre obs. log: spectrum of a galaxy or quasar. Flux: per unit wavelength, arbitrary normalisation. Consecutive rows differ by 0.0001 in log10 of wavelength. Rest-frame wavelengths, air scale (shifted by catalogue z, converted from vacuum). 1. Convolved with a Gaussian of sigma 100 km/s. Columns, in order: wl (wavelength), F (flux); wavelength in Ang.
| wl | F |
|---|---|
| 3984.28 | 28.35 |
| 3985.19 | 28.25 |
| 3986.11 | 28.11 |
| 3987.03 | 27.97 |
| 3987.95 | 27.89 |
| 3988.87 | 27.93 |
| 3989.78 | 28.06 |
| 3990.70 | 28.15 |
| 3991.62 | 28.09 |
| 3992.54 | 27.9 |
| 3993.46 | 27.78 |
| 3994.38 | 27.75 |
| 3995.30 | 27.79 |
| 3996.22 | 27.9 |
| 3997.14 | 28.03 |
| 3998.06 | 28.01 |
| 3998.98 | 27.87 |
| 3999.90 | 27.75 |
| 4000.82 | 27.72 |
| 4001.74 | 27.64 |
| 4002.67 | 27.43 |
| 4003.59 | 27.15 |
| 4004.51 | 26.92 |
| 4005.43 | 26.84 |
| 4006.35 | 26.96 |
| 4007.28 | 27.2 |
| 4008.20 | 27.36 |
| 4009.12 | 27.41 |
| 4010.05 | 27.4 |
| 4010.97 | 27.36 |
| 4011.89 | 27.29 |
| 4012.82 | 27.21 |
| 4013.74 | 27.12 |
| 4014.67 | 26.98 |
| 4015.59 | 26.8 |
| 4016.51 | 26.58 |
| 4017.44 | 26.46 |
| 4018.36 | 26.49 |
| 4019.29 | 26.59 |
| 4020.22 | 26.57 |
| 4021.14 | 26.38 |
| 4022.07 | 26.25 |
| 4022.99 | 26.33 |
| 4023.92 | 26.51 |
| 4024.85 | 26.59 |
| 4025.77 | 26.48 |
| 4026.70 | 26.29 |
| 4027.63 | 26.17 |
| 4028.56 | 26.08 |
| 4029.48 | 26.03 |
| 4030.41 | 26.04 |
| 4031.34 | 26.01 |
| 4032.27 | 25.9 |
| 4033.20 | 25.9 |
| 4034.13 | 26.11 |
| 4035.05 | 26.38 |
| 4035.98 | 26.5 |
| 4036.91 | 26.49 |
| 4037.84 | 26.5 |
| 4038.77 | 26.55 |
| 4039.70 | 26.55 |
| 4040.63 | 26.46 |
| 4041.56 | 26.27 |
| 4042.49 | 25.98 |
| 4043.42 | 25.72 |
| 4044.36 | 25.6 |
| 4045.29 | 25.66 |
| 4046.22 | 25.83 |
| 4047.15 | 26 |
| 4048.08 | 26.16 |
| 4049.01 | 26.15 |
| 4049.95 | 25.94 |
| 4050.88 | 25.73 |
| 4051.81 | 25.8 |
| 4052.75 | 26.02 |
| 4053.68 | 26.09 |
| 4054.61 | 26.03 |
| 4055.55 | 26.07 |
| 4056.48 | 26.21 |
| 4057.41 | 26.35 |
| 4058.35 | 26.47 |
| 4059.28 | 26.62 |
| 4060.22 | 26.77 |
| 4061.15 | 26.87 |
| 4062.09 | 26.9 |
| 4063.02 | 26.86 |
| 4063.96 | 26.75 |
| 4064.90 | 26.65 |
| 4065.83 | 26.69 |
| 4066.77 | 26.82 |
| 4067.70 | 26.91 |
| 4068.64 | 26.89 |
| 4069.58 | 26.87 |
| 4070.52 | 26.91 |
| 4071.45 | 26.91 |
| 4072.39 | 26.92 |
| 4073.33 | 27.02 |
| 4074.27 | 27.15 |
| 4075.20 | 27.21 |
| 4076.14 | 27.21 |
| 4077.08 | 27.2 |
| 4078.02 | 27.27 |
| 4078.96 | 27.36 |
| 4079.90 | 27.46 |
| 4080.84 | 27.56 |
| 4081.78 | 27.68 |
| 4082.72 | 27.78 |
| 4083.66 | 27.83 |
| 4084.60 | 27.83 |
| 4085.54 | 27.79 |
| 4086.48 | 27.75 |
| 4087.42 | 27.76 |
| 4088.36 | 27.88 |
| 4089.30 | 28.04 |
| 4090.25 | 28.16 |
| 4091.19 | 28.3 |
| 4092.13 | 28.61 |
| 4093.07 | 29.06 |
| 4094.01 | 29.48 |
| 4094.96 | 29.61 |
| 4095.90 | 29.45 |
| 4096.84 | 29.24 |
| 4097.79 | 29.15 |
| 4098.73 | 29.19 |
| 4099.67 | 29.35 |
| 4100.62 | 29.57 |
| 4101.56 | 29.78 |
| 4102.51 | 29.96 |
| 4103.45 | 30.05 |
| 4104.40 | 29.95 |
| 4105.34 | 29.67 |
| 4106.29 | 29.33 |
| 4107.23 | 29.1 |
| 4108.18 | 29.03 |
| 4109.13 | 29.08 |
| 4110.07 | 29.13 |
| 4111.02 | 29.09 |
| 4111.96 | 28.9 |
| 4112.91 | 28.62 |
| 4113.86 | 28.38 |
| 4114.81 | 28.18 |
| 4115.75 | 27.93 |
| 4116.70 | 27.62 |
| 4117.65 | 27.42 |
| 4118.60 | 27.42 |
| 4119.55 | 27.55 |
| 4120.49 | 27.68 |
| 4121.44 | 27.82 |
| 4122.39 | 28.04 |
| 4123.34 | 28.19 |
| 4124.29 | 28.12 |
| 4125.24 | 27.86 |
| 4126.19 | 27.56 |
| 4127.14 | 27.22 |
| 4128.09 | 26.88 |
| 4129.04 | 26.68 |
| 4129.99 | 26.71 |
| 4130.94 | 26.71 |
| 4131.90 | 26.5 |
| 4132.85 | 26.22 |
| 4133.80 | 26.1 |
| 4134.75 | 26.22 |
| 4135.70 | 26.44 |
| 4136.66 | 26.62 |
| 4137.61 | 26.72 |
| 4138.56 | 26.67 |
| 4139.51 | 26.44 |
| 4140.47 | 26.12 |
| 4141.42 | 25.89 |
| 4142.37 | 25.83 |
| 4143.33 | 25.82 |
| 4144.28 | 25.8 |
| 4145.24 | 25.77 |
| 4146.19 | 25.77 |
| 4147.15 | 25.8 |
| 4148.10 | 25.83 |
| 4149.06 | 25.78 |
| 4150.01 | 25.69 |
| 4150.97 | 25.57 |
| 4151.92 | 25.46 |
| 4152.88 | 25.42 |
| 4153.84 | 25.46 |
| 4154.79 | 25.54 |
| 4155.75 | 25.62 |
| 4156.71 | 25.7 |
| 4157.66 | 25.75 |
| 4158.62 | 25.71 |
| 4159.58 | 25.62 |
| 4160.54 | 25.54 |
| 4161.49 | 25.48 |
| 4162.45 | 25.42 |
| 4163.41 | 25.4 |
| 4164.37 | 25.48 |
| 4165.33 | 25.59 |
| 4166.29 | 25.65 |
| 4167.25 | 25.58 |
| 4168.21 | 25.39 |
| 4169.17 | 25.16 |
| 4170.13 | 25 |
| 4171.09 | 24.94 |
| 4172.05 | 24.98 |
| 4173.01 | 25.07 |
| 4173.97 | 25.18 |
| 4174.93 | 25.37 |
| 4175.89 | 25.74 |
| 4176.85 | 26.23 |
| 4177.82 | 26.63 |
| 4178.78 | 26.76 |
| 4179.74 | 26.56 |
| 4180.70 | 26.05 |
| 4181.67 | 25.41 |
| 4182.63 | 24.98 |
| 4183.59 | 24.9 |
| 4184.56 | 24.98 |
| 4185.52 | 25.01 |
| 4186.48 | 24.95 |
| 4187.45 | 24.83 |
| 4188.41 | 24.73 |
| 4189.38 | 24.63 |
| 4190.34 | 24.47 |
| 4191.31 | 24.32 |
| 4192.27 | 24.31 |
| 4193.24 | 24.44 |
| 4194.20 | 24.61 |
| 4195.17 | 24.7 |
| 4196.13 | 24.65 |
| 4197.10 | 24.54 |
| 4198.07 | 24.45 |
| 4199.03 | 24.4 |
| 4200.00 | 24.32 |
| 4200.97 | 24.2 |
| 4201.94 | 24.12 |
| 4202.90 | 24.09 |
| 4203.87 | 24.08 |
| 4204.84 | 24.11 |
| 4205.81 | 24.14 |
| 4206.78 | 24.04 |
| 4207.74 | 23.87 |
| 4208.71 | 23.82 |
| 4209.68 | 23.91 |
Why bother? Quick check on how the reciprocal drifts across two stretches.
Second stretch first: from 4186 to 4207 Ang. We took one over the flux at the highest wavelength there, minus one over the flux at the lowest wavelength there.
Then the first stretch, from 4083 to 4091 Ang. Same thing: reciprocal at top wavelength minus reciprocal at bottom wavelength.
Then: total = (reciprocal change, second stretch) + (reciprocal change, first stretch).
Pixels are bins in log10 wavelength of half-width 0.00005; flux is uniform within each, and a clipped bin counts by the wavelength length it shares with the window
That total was 0.0011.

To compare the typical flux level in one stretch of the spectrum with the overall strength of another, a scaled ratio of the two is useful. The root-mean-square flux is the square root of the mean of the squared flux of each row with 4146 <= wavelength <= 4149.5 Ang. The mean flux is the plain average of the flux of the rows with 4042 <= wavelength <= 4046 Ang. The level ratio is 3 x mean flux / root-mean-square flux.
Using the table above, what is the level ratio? 2.99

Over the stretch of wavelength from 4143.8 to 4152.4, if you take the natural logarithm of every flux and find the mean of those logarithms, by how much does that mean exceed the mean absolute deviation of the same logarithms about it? 3.24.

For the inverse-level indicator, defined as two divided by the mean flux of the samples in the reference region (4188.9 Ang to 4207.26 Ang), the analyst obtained 0.082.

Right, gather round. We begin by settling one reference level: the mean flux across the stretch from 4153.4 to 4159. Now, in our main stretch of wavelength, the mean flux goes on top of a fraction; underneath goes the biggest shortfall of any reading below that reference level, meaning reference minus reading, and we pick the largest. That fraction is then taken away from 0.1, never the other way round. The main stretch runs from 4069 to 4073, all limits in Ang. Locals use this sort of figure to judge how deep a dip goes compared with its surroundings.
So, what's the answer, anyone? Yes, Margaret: 22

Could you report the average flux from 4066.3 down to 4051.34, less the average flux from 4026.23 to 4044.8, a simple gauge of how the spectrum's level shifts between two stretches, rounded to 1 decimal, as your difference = 0.3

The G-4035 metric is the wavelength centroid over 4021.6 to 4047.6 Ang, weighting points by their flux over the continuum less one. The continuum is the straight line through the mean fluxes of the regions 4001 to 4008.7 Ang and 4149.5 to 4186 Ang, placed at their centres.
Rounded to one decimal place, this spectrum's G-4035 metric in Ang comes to 4035.1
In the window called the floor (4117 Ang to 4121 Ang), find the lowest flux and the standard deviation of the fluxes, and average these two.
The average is 13.8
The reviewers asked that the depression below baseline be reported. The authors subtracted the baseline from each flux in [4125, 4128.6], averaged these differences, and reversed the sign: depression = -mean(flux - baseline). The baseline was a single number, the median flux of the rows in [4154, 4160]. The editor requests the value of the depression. -1.7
